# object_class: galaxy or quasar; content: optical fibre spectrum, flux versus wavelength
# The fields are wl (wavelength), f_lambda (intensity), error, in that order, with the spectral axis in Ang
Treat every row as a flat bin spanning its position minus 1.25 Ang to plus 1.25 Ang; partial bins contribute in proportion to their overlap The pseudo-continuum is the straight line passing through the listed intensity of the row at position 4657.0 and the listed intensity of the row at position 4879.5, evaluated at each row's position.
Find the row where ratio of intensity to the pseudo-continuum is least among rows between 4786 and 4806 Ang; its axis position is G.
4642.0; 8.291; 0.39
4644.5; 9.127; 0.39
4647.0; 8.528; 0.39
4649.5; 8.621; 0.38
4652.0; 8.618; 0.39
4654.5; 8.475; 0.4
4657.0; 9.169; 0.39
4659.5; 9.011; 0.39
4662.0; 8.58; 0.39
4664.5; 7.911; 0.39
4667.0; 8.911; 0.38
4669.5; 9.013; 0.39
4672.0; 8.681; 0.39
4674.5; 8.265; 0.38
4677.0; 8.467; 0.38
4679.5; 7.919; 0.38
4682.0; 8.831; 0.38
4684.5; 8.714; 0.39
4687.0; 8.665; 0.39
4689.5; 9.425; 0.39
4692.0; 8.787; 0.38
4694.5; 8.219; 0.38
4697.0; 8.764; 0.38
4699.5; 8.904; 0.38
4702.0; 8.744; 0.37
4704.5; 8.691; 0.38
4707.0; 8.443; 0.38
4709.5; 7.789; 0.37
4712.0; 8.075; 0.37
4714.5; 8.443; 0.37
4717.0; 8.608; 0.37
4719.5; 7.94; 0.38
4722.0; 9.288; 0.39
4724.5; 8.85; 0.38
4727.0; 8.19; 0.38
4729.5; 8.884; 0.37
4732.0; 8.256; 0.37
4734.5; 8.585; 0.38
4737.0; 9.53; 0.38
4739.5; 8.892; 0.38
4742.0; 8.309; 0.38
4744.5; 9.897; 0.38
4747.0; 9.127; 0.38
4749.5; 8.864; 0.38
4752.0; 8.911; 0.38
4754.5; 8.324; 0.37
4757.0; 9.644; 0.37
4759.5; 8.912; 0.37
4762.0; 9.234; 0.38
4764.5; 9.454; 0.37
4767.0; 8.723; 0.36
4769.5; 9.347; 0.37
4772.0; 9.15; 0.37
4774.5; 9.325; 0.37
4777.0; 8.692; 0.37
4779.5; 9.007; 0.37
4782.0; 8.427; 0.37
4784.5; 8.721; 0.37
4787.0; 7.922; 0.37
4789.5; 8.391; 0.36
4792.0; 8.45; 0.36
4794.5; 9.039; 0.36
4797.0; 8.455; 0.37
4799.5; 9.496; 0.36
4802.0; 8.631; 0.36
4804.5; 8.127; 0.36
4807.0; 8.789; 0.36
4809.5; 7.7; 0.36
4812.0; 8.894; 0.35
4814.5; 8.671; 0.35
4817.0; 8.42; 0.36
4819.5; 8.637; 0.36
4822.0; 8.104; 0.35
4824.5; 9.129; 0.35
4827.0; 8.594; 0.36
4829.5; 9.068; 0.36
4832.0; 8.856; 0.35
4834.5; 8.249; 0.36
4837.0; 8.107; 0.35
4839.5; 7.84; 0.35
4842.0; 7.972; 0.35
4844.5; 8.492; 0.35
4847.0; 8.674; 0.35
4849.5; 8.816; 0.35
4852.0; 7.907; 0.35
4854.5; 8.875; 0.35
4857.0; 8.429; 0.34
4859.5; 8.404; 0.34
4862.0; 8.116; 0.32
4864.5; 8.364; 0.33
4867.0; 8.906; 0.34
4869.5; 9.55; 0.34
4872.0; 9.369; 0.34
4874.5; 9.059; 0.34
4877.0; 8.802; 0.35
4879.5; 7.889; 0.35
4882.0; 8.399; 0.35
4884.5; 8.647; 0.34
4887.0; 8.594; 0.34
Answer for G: 4787.0 Ang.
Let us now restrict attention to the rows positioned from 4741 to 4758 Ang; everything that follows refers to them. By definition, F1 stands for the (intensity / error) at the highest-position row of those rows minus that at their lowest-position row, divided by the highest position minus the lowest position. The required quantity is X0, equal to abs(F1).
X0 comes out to 0.280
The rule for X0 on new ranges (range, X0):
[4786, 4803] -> 0.171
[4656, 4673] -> 0.083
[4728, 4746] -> 0.136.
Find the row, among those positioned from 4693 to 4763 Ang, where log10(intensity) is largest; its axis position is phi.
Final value 4744.5 Ang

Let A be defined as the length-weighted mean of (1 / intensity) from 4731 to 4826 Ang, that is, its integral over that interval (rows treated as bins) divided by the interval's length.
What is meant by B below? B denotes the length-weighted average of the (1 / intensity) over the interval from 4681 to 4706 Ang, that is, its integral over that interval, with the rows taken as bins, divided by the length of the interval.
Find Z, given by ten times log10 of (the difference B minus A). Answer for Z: -40.8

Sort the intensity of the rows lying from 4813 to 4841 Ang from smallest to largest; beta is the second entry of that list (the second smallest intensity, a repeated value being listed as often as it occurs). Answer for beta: 8.104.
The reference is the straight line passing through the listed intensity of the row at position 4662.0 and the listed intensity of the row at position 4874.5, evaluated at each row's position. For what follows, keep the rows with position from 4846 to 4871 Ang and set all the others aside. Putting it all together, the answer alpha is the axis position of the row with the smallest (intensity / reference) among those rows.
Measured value 4852.0 Ang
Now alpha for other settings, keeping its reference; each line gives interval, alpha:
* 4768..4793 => 4787.0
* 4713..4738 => 4719.5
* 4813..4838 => 4837.0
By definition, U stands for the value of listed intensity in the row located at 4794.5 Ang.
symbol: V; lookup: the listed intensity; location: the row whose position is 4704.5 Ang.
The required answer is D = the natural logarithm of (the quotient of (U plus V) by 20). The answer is -0.12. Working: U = 9.039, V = 8.691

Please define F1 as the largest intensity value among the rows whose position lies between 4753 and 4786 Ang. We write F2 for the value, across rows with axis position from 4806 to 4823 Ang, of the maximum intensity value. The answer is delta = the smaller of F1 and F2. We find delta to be 8.89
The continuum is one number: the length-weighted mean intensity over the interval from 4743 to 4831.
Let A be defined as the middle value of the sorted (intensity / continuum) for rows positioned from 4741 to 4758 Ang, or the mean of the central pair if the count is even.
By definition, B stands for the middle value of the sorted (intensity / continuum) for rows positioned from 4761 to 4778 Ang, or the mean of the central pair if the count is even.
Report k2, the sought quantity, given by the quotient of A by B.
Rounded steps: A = 1.012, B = 1.05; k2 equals 0.97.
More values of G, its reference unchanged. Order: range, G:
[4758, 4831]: 4809.5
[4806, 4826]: 4809.5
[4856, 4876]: 4862.0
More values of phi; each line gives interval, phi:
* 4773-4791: 4774.5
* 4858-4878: 4869.5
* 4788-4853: 4799.5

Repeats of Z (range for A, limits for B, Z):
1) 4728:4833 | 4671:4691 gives -26.5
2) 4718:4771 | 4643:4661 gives -28.5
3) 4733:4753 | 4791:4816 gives -23.1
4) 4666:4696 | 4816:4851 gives -26.5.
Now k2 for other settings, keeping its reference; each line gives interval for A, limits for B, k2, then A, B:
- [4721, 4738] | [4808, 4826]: 1.02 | 1.005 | 0.98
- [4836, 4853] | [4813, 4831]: 0.94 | 0.921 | 0.98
